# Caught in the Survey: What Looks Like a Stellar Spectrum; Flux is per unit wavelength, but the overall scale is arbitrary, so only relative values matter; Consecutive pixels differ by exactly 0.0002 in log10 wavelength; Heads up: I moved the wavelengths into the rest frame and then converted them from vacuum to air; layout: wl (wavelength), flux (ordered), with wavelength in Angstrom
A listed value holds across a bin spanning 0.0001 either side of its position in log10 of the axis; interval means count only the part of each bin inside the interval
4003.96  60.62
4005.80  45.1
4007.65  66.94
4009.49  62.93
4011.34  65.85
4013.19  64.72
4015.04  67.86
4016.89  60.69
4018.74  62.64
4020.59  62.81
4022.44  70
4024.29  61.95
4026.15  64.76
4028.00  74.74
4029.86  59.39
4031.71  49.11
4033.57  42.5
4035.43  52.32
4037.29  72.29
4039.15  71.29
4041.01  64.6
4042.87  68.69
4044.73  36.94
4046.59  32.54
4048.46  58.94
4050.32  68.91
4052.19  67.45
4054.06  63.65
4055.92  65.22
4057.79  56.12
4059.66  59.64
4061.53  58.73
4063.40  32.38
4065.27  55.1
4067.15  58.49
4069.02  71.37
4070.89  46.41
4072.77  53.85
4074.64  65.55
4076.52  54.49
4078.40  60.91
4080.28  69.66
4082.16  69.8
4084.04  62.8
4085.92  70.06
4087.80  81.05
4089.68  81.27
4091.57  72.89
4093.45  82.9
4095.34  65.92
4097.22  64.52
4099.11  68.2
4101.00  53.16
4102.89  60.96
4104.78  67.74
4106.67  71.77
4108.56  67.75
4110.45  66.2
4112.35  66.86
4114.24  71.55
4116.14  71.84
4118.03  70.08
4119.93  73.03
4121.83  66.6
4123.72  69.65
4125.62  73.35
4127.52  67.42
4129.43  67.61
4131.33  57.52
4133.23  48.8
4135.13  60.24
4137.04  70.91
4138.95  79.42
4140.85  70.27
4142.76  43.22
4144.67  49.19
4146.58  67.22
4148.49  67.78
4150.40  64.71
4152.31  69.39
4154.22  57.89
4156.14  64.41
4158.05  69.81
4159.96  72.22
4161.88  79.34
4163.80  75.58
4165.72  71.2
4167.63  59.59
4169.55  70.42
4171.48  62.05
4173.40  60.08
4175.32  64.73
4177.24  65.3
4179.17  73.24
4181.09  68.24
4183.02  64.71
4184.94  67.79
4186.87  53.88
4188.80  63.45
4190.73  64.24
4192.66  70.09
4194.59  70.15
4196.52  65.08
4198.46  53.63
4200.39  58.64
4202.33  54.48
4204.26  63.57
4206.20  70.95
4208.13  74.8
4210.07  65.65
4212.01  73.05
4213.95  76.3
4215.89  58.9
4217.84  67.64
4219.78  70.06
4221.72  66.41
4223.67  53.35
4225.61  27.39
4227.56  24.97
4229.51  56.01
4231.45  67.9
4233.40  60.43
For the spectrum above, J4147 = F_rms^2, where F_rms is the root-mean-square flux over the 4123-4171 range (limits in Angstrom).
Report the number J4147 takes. 4421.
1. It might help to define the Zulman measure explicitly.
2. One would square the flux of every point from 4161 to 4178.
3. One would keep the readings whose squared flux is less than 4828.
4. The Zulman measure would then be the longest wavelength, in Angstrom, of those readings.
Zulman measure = 4177.24 Angstrom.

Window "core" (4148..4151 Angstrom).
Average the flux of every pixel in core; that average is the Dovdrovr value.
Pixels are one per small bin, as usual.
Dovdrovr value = 66.2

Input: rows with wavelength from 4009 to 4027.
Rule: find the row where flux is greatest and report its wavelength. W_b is 4022.44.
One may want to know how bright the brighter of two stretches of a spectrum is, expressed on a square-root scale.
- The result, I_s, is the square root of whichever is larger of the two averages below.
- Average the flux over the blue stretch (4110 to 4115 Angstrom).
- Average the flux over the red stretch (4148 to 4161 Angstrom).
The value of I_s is 8.26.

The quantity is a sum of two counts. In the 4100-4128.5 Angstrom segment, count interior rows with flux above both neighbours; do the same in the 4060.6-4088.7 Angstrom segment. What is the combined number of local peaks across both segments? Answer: 7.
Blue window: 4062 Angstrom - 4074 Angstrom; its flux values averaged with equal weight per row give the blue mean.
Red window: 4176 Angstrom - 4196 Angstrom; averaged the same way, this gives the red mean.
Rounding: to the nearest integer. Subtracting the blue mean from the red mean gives 13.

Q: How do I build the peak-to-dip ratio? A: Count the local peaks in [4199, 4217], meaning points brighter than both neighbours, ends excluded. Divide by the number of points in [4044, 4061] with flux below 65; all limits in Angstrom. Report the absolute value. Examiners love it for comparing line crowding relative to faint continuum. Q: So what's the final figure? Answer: 0.33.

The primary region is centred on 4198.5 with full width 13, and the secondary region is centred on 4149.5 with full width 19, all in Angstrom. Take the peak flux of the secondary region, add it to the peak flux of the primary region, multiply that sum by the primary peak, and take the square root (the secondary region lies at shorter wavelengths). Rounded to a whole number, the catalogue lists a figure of 99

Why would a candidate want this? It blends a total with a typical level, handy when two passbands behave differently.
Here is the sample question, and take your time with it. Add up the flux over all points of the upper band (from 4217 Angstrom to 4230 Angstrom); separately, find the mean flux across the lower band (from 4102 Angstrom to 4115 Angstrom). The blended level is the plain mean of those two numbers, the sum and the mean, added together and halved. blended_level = 217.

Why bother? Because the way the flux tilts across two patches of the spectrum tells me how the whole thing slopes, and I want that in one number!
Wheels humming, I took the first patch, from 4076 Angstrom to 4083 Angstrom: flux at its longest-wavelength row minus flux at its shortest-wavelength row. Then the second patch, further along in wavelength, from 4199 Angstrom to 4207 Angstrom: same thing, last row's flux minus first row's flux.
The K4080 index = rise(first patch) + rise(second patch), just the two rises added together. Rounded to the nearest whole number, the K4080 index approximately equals 28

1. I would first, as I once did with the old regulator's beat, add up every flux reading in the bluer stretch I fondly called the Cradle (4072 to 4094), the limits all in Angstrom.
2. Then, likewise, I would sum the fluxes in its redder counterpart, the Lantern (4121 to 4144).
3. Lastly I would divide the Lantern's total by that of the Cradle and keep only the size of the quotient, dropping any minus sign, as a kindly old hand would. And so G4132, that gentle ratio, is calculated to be 0.94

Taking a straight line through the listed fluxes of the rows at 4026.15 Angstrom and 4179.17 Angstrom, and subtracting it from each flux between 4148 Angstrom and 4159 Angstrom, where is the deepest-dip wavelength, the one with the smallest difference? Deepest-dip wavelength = 4154.22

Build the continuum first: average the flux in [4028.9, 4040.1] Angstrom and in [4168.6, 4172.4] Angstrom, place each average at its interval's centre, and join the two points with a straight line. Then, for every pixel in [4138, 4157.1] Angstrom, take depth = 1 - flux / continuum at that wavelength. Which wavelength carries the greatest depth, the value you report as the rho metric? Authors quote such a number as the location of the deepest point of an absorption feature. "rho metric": 4142.76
